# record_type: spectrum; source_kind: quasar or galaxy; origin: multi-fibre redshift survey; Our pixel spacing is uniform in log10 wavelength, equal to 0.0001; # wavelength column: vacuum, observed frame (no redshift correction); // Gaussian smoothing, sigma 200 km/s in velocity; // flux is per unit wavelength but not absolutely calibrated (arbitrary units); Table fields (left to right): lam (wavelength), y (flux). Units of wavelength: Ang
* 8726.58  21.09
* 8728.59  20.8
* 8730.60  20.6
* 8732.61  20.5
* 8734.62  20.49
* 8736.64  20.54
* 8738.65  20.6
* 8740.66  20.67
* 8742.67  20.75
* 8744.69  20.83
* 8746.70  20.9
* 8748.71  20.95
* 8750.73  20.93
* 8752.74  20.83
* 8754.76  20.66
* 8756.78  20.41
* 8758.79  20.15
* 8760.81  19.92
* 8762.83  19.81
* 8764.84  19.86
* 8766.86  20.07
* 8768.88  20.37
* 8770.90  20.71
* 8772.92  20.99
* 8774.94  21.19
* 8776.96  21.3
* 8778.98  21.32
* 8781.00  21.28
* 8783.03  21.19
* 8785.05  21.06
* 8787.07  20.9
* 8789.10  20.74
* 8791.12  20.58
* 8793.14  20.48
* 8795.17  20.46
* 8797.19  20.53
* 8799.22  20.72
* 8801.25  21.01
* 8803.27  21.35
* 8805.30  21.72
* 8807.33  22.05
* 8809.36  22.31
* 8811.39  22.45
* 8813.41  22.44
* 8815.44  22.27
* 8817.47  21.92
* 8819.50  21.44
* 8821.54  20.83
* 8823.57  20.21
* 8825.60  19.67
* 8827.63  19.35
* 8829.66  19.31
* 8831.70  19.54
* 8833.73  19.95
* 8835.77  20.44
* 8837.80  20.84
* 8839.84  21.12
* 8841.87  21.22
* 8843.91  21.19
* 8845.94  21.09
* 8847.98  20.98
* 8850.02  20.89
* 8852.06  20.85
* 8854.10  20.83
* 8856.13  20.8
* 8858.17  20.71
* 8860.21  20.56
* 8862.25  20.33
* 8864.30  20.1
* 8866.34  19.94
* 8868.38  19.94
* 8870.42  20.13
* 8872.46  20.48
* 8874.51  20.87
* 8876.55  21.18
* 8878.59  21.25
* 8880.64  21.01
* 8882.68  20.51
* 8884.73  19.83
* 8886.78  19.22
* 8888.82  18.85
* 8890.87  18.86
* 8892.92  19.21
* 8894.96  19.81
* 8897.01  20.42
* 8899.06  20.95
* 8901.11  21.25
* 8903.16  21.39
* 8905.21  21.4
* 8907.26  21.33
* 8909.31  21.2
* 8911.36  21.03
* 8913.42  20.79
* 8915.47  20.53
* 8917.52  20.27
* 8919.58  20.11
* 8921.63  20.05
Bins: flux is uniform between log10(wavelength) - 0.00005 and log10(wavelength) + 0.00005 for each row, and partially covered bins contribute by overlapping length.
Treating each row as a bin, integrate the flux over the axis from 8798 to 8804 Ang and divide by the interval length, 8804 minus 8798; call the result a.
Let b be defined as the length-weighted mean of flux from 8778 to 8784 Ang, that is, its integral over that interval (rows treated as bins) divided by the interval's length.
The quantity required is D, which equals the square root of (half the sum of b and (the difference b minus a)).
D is 3.28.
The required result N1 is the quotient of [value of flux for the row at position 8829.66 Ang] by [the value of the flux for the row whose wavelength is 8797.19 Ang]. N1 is 0.94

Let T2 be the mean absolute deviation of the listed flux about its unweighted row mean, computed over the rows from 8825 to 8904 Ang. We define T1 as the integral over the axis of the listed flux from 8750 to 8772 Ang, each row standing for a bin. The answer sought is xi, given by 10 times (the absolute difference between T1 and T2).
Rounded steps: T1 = 447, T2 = 0.62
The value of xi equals 4468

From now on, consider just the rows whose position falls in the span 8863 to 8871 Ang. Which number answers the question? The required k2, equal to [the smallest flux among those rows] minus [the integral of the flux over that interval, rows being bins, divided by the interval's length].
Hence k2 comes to -0.08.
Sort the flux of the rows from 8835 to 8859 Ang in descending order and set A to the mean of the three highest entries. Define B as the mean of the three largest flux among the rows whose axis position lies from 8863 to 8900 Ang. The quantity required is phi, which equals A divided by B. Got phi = 1.00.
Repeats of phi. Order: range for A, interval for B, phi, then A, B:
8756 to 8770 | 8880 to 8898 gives 0.98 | 20.3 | 20.6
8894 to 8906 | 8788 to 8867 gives 0.95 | 21.3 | 22.4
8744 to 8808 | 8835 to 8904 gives 1.02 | 21.7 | 21.3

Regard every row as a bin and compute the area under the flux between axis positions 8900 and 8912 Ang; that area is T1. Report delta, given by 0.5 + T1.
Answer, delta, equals 256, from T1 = 255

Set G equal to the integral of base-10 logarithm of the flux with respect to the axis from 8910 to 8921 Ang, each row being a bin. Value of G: 14.4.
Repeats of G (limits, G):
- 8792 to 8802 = 13.1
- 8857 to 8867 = 13.1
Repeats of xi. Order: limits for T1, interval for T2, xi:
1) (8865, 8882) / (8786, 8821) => 3495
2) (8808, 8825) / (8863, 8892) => 3681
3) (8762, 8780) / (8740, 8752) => 3715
